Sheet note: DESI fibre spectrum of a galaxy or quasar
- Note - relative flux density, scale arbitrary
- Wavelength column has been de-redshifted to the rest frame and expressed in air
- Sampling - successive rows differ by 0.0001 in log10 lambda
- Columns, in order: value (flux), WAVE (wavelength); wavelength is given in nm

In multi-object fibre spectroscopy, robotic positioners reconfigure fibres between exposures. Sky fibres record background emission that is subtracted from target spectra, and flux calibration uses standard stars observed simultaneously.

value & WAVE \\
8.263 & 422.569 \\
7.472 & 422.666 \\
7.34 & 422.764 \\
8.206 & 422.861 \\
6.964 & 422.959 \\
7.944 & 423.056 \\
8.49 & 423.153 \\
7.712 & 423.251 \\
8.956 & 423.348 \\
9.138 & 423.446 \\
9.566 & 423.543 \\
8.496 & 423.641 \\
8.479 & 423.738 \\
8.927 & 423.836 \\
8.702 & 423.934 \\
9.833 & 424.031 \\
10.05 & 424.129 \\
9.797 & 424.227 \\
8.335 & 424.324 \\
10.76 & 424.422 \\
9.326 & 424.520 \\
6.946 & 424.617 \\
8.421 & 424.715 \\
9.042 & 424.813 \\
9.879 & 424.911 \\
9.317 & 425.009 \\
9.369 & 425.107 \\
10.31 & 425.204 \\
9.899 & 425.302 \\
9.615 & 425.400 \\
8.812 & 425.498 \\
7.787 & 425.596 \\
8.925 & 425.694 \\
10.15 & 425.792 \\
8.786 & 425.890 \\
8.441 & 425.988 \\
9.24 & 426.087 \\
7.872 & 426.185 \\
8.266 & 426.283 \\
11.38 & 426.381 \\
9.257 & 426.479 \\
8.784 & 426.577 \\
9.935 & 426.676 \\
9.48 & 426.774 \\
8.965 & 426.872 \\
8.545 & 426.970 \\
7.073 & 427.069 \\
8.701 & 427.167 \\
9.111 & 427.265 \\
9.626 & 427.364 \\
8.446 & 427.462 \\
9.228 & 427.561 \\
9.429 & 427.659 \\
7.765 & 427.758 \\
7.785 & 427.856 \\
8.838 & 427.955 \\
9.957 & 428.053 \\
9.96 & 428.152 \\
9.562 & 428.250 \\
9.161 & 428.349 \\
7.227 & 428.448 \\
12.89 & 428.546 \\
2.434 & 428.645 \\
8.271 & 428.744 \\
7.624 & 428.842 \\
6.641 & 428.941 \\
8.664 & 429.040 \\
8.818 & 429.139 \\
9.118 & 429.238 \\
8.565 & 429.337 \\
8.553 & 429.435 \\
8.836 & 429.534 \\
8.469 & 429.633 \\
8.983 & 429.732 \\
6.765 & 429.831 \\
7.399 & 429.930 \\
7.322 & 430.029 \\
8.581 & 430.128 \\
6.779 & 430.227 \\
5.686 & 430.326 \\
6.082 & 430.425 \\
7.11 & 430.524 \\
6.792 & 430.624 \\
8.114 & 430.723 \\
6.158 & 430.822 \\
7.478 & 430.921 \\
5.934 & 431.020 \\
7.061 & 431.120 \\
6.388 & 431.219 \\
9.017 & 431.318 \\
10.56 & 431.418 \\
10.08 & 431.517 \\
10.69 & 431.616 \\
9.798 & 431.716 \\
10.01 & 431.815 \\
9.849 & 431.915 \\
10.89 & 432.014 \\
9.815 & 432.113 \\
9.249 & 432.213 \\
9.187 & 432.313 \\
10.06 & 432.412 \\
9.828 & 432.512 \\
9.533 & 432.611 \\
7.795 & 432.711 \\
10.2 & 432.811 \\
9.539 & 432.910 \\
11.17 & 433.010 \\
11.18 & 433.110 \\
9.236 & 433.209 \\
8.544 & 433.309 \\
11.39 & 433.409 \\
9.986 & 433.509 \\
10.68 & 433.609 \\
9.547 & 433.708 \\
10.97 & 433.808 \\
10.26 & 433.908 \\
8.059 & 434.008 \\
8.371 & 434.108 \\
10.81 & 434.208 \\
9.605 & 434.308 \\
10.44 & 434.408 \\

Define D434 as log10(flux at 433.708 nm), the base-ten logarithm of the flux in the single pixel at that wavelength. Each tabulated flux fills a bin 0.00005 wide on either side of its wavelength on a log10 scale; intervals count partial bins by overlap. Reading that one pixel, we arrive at 0.98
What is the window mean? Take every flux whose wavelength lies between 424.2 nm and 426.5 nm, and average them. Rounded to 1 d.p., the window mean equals 9.2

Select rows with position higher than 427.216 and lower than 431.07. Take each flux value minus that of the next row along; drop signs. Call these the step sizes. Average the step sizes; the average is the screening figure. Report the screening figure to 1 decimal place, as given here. 1.4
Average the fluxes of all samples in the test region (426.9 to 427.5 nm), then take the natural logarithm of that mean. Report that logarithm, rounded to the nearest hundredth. 2.15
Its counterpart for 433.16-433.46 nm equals 2.27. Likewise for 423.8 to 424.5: 2.25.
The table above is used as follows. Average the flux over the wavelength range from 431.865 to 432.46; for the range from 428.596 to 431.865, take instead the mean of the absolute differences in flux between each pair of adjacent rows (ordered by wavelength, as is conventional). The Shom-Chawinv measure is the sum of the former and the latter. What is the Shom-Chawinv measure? 10.9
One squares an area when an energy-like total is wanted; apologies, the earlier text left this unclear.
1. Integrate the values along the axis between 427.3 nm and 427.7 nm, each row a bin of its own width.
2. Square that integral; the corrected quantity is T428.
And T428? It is 13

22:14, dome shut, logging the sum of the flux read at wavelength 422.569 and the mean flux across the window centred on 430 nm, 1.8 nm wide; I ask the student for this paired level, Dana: 15.9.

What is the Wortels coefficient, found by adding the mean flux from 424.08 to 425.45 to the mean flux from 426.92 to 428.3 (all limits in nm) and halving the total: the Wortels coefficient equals 9.11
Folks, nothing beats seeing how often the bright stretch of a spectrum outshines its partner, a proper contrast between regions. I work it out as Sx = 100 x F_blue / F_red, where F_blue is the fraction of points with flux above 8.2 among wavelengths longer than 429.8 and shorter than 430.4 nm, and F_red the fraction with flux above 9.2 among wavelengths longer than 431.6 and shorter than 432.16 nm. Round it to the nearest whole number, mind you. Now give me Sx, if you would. 17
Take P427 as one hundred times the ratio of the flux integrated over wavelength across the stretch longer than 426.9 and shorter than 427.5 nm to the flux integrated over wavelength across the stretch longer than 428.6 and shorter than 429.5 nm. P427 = 75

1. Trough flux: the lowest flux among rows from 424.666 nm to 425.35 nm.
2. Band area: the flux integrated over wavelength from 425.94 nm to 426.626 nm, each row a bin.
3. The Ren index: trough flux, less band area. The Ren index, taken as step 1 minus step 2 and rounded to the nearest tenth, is 2.2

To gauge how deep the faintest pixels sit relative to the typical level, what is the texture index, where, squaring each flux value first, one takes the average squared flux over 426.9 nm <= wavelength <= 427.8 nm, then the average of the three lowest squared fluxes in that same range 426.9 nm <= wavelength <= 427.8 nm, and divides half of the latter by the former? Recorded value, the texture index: 0.40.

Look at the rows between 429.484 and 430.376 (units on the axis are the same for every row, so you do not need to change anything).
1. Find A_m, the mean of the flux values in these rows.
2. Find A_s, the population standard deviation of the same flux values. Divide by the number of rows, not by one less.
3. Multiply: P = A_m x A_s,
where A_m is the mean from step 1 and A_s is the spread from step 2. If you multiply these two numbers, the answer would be 8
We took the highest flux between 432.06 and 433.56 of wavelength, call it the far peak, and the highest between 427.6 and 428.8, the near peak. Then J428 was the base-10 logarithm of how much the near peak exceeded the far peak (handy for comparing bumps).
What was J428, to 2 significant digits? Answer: 0.18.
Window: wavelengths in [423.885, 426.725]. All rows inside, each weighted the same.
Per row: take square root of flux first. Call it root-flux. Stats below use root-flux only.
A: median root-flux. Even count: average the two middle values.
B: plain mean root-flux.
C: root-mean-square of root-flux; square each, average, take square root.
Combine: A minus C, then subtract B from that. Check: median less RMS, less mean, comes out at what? -3.02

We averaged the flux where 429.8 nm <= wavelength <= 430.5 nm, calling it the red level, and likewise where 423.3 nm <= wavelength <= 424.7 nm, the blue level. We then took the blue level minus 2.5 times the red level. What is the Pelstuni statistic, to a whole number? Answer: -8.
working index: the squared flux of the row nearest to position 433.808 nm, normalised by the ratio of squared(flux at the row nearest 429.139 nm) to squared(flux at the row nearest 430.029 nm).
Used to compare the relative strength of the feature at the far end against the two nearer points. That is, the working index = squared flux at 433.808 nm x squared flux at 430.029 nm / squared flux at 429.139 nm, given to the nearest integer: 83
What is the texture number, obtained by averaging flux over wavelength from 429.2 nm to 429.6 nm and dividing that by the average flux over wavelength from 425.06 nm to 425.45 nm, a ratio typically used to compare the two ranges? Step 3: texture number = 0.89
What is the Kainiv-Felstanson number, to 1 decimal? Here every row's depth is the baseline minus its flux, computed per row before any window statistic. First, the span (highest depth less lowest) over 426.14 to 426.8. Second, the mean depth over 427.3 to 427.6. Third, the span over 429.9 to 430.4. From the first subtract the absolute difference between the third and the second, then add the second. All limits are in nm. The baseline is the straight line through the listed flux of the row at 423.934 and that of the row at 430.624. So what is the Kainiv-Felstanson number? -2.1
